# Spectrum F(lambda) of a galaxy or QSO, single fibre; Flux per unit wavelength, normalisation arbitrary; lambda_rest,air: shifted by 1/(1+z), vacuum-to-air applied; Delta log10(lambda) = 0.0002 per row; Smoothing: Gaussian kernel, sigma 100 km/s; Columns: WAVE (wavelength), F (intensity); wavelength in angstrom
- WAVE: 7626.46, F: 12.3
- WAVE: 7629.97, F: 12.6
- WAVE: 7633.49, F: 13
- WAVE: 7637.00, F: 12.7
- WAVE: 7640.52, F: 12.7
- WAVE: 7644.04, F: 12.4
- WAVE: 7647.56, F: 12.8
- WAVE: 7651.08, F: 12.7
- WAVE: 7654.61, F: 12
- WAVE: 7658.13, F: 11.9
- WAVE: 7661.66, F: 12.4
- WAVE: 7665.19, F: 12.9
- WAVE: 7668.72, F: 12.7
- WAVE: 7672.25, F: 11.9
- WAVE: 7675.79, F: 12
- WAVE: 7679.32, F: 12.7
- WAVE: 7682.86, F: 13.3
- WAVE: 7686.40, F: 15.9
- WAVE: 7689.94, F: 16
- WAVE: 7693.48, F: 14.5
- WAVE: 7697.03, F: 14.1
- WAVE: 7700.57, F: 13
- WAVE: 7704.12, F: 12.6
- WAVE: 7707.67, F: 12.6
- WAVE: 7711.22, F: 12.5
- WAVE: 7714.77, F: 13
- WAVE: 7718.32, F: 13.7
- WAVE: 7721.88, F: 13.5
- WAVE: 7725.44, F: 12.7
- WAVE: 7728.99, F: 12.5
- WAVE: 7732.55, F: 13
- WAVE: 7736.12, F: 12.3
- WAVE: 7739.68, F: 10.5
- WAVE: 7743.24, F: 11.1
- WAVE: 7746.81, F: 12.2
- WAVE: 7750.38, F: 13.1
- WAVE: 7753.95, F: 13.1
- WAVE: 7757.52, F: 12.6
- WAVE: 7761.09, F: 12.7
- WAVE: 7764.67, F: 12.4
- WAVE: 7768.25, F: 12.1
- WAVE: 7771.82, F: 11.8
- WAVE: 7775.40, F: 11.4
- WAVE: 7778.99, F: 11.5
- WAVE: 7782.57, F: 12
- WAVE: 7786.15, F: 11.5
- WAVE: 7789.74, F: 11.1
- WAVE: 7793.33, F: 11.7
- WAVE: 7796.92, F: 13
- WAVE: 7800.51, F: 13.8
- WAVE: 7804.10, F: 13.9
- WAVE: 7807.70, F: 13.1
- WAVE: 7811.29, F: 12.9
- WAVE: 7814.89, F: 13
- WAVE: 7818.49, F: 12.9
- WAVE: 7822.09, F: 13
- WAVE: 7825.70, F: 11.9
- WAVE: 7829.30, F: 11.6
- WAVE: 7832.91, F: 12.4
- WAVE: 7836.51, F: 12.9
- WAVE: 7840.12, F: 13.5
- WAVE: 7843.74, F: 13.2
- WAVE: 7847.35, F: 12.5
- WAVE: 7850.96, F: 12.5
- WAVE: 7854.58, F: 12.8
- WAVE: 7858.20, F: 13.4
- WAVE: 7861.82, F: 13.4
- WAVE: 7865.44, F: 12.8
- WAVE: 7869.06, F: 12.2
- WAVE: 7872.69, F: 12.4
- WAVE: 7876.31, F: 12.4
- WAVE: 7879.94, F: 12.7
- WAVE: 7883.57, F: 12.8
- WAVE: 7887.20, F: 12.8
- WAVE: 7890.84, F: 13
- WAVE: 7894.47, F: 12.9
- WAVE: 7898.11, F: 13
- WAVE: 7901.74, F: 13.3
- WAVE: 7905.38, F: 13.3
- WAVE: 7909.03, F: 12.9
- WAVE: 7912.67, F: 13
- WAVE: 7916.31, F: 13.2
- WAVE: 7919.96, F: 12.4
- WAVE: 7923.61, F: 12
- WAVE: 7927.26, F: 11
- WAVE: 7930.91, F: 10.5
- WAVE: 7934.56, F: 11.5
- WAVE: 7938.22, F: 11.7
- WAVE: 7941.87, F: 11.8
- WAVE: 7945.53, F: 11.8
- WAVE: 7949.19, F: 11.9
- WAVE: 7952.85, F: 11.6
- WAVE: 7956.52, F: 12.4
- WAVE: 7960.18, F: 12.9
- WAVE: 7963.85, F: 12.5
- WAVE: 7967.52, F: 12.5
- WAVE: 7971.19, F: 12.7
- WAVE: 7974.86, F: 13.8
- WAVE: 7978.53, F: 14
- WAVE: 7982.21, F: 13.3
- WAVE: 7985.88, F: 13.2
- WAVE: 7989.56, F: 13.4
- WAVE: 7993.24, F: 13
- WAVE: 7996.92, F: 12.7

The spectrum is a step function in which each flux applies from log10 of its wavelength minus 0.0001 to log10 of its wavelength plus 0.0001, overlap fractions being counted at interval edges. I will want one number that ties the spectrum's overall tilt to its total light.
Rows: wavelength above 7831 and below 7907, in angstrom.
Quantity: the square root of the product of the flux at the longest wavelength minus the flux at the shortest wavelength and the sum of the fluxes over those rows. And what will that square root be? 16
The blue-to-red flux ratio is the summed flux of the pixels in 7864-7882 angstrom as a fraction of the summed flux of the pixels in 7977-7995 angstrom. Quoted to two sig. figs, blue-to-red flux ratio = 0.93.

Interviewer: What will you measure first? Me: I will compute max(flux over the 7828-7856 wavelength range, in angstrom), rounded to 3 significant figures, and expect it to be 13.5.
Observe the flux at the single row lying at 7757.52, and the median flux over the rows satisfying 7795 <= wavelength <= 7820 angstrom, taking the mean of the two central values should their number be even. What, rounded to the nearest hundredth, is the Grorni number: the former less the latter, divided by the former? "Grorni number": -0.03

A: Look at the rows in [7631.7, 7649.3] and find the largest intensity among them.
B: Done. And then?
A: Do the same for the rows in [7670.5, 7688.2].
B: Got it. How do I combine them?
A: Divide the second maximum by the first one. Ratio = 1.22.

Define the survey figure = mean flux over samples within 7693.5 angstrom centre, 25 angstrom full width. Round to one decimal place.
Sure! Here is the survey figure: 14.2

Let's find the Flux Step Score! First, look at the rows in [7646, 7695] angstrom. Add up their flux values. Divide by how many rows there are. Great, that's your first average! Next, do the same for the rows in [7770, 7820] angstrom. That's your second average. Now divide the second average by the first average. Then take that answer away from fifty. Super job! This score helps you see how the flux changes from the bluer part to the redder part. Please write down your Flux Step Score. 49.1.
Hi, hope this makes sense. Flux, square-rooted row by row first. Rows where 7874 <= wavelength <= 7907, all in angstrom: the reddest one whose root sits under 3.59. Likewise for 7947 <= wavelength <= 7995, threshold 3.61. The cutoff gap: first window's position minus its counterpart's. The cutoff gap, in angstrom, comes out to -106.0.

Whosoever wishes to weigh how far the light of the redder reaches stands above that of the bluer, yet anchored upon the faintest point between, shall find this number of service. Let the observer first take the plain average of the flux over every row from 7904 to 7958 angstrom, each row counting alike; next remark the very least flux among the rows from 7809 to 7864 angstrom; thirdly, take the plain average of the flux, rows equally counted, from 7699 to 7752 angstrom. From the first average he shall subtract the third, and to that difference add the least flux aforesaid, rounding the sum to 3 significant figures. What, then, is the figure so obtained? 11.1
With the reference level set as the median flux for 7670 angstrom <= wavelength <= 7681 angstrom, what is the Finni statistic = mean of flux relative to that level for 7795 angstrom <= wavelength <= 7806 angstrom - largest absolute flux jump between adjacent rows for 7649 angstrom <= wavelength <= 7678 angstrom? 0.33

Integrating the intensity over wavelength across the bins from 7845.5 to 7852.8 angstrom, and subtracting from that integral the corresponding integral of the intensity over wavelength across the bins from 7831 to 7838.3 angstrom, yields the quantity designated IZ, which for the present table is -1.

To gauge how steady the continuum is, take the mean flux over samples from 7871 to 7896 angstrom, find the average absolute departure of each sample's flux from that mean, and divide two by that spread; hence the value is 10.9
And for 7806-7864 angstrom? 5.0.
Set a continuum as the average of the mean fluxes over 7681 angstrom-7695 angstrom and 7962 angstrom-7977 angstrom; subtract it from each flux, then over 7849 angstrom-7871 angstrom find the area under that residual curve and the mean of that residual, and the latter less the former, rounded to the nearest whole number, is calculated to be 22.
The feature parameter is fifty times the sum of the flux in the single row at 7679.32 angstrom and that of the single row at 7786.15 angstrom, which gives 1210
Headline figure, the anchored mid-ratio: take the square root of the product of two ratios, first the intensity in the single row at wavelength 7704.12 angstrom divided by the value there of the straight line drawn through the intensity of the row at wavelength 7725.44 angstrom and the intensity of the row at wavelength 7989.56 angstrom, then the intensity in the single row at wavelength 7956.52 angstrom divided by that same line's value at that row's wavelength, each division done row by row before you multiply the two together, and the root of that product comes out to 0.96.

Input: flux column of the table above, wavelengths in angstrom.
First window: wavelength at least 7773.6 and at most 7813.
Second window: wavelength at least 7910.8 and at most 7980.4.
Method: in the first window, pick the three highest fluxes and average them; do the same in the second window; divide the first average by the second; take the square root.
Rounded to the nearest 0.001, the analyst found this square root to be 0.998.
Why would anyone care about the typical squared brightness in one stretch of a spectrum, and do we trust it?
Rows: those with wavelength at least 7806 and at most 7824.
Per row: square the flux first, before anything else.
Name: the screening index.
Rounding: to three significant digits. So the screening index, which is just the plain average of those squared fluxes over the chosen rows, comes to 168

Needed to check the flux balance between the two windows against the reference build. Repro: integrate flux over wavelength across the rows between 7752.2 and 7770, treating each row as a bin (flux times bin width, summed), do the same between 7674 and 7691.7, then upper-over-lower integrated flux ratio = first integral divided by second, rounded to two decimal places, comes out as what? 0.91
